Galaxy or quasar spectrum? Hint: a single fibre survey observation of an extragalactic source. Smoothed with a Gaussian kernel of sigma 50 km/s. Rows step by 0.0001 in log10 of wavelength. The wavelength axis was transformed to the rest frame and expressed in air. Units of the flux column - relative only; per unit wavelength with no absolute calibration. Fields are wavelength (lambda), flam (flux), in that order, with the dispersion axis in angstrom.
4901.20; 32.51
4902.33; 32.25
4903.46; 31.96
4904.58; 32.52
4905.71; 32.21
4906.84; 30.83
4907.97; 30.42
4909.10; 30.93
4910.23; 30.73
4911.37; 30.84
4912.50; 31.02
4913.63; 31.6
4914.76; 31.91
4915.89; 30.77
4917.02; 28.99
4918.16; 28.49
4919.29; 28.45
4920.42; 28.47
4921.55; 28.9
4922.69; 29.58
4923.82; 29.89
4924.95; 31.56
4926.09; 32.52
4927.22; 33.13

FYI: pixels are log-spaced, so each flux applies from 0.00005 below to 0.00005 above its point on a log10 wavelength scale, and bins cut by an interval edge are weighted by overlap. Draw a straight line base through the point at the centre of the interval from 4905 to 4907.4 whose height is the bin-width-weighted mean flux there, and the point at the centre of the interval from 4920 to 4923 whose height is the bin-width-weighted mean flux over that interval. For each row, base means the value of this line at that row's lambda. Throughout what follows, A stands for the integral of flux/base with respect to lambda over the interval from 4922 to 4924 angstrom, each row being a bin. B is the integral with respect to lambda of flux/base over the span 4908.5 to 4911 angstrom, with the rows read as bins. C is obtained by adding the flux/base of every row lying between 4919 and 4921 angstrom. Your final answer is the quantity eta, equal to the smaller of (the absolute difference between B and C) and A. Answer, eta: 0.53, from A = 2.07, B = 2.48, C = 1.95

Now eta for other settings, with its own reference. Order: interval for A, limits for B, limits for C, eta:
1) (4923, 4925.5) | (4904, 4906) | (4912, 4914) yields 0.01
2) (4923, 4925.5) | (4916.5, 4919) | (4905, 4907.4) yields 0.42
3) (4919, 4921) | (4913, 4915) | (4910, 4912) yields 0.10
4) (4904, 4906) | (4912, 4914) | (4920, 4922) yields 0.08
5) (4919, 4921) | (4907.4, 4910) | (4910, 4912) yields 0.56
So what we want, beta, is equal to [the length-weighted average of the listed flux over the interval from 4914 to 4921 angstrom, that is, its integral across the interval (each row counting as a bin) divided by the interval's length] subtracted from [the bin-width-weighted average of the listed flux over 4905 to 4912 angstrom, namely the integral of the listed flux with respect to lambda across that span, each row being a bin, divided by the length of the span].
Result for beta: 1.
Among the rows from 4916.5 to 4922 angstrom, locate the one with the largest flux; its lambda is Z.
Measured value 4917.02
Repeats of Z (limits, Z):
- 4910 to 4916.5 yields 4914.76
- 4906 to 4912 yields 4909.10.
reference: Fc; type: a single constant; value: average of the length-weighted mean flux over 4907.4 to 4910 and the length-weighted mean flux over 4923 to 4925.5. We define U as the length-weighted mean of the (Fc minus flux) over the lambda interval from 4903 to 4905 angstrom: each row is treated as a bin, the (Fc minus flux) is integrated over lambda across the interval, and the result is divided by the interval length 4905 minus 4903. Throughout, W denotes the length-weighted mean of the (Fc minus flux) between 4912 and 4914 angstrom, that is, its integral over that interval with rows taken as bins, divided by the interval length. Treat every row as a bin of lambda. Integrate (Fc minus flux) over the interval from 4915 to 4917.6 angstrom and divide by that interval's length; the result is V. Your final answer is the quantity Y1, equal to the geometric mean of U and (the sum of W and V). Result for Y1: 0.2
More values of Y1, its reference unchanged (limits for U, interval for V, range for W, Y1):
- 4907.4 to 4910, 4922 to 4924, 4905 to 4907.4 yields 0.0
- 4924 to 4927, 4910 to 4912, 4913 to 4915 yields 1.2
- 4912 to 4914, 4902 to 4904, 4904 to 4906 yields 1.4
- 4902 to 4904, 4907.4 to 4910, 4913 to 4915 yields 1.2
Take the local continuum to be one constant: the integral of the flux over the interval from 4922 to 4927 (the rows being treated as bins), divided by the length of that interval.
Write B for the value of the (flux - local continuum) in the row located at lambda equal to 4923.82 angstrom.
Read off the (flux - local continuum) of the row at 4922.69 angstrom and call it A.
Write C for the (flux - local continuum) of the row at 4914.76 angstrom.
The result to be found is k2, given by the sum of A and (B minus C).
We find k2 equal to -3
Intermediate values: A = -1.4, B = -1.1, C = 0.9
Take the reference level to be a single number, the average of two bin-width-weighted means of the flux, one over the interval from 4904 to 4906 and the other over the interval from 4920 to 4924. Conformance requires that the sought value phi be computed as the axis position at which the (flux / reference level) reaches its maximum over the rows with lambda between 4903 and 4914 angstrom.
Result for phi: 4904.58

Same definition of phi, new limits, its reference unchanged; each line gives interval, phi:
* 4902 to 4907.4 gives 4904.58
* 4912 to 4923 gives 4914.76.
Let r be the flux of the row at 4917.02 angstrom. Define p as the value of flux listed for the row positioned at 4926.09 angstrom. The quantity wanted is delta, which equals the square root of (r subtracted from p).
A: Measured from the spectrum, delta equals 1.9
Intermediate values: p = 32.52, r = 28.99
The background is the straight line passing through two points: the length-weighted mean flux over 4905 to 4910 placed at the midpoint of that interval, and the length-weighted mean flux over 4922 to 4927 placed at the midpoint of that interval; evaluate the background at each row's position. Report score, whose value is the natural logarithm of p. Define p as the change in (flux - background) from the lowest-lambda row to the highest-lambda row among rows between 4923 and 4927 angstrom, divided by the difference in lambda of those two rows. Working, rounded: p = 1.17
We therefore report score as 0.2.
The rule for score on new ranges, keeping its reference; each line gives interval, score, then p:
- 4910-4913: -2.0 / 0.13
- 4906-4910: -3.0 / 0.05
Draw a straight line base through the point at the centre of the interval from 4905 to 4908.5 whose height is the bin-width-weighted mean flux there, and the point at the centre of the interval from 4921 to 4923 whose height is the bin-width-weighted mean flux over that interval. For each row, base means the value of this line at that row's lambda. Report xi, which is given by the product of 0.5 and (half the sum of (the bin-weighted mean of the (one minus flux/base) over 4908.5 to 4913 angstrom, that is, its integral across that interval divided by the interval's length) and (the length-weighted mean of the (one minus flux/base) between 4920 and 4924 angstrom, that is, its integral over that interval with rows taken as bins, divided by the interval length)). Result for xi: -0.002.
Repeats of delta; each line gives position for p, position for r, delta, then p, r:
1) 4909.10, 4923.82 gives 1.0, 30.93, 29.89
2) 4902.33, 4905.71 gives 0.2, 32.25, 32.21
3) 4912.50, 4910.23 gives 0.5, 31.02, 30.73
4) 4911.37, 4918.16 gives 1.5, 30.84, 28.49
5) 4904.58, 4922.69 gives 1.7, 32.52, 29.58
